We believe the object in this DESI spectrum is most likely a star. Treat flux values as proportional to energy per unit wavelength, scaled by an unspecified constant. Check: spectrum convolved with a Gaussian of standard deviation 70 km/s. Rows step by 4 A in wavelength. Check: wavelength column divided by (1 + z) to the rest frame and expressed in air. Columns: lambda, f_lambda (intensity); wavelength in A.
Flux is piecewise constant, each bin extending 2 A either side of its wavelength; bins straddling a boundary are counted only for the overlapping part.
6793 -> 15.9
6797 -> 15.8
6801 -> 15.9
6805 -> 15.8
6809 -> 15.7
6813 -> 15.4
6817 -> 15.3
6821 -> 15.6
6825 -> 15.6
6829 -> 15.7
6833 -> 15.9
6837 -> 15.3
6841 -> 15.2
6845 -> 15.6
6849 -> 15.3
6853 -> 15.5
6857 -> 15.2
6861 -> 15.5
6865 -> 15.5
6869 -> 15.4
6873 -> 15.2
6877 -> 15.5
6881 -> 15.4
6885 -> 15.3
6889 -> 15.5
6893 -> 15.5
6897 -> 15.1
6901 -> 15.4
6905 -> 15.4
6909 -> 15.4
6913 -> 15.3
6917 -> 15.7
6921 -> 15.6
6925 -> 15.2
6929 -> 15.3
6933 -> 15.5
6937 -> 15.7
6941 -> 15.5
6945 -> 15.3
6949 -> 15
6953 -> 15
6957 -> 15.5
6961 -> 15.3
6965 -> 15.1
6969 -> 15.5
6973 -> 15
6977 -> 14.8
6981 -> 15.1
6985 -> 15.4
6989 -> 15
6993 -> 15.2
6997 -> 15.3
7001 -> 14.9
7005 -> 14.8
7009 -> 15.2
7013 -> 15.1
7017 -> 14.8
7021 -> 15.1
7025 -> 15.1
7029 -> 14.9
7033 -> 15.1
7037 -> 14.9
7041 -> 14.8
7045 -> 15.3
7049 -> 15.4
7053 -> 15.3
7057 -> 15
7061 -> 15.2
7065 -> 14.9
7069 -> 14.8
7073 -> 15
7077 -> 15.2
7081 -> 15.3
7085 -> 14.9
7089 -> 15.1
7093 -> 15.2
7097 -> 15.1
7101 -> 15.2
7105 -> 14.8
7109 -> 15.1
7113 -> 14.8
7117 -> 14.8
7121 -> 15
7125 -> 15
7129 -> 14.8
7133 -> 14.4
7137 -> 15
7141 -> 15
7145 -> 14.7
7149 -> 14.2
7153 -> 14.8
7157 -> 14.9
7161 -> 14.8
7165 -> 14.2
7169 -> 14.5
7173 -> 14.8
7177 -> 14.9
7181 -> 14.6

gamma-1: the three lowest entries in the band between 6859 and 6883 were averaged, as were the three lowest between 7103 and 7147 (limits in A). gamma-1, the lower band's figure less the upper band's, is 0.70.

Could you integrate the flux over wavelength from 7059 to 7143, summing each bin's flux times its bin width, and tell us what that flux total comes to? 1258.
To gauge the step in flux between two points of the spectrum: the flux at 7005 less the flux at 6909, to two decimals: -0.60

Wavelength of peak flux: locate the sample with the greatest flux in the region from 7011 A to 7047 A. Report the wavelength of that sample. 7045 A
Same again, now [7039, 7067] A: 7049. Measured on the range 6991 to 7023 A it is 6997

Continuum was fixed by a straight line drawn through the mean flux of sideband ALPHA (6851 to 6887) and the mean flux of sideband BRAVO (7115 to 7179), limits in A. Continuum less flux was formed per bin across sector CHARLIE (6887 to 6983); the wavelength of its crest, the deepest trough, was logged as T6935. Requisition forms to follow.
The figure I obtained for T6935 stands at 6977 A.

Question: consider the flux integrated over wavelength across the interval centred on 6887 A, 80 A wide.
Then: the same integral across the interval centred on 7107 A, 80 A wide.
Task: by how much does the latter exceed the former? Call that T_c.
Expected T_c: -35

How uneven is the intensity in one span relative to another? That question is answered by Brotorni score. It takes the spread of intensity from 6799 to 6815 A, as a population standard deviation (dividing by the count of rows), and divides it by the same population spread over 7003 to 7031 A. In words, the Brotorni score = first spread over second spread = 1.24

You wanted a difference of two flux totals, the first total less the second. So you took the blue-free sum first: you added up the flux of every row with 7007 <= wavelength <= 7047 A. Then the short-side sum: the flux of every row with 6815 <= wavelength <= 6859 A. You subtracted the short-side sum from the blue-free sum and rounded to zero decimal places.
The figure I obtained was -20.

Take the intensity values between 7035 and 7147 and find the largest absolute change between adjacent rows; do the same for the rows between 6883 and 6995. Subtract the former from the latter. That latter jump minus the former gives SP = -0.10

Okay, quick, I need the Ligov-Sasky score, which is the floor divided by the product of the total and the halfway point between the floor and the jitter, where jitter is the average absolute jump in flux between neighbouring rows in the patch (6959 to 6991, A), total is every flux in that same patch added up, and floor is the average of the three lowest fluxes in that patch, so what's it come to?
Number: 0.016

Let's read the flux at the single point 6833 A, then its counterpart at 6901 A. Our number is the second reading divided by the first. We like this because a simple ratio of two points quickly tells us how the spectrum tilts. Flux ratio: 0.969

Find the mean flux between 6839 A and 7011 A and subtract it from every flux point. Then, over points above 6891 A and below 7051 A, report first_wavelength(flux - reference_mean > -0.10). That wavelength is 6893 A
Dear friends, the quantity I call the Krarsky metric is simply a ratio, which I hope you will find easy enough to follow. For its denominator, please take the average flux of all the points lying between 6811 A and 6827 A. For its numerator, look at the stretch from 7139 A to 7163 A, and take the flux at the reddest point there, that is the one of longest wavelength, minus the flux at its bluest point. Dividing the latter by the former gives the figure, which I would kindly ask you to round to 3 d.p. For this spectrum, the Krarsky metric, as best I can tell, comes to -0.013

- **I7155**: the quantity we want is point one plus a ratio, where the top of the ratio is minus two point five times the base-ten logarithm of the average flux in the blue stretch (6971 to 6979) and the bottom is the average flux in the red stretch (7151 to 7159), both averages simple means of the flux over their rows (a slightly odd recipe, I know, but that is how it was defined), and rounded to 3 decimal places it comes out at -0.098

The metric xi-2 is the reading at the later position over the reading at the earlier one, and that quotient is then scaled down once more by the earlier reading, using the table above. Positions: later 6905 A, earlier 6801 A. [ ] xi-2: 0.0609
